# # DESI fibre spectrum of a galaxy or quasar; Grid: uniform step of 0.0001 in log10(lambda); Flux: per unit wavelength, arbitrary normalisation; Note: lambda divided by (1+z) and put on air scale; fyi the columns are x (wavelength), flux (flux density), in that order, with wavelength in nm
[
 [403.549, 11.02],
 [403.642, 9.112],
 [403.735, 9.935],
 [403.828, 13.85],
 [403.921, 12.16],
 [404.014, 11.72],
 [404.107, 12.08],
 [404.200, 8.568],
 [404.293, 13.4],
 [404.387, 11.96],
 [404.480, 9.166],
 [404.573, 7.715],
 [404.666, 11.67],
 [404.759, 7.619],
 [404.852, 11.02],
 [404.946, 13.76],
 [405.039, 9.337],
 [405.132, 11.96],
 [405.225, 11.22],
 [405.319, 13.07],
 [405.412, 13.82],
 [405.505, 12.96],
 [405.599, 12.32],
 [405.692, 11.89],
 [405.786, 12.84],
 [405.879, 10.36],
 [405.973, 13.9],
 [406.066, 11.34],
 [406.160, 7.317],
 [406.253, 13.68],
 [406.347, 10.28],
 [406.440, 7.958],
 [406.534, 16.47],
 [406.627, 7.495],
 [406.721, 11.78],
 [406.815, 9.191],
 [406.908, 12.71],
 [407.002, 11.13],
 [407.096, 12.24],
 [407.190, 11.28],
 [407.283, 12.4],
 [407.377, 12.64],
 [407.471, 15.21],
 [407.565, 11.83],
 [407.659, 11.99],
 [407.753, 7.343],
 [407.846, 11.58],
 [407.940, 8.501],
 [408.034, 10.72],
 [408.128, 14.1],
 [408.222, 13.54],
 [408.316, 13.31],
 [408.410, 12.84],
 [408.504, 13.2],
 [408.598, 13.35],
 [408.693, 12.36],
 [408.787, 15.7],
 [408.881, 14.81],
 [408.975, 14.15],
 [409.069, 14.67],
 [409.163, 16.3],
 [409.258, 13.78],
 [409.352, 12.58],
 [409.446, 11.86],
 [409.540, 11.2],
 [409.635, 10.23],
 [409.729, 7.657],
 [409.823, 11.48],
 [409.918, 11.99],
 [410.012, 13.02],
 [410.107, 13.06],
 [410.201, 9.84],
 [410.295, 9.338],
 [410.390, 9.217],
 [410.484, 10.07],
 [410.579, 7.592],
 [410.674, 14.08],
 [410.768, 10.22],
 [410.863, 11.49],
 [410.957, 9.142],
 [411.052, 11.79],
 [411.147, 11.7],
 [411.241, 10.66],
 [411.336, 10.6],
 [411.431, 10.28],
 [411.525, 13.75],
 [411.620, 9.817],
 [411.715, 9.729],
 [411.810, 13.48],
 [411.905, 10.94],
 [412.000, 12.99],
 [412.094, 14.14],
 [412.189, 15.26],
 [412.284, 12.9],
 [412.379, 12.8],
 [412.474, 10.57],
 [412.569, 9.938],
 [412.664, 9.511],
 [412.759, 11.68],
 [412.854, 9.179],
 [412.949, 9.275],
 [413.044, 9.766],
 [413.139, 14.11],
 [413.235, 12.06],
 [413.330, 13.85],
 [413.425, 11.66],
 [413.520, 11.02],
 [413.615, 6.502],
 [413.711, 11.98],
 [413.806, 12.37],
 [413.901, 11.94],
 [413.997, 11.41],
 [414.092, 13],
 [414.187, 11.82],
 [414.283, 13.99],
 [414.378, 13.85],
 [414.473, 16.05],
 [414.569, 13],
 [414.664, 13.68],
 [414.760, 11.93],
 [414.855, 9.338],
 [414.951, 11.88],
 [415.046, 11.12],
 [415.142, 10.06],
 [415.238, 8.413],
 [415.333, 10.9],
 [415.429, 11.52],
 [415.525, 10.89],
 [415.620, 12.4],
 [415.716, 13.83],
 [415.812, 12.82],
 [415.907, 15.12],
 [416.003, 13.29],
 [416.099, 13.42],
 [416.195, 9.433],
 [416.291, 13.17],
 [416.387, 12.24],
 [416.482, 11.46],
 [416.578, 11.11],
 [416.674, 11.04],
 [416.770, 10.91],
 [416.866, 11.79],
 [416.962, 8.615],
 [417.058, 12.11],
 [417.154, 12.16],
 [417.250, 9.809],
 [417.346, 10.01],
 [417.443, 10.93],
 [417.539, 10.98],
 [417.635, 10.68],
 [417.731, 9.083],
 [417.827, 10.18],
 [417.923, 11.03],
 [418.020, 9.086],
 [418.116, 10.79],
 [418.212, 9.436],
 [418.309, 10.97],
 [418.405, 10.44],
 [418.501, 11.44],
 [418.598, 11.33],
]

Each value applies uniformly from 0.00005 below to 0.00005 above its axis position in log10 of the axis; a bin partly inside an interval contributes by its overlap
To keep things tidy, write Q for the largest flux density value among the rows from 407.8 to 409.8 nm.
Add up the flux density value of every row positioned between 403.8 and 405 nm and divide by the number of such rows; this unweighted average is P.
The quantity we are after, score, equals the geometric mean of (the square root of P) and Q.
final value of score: 7.4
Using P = 11.1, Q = 16.3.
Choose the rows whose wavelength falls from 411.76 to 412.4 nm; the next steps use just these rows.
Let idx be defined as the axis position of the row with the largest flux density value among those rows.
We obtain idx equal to 412.189 nm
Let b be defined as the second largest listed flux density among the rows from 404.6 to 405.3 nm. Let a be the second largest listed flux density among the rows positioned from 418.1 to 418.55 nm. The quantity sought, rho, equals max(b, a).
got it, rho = 12.0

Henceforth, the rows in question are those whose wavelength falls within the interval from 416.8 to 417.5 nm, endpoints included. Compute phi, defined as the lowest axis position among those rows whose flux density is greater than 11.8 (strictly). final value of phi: 417.058 nm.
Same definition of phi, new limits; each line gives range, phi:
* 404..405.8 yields 404.107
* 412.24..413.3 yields 412.284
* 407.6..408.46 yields 407.659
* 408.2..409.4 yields 408.222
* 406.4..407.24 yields 406.534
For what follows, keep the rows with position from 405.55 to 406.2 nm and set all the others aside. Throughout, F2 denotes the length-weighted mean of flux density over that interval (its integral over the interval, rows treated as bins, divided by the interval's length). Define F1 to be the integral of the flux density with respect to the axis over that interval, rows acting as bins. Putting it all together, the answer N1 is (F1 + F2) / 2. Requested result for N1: 9.5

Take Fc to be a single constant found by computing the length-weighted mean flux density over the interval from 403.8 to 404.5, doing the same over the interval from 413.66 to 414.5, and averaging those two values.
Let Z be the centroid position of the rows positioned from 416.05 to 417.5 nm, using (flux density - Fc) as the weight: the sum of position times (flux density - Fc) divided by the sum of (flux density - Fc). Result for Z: 416.98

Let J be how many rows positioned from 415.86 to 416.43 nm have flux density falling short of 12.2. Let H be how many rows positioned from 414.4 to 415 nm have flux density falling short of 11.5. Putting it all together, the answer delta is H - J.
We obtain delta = 0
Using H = 1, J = 1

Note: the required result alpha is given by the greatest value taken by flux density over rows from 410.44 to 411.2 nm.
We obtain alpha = 14.08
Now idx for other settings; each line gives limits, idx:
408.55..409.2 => 409.163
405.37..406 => 405.973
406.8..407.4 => 406.908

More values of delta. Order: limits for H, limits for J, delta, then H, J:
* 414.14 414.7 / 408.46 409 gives 0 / 0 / 0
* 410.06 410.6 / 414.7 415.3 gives -1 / 5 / 6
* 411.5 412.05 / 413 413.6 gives -1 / 3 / 4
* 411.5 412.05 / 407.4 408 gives -2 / 3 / 5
